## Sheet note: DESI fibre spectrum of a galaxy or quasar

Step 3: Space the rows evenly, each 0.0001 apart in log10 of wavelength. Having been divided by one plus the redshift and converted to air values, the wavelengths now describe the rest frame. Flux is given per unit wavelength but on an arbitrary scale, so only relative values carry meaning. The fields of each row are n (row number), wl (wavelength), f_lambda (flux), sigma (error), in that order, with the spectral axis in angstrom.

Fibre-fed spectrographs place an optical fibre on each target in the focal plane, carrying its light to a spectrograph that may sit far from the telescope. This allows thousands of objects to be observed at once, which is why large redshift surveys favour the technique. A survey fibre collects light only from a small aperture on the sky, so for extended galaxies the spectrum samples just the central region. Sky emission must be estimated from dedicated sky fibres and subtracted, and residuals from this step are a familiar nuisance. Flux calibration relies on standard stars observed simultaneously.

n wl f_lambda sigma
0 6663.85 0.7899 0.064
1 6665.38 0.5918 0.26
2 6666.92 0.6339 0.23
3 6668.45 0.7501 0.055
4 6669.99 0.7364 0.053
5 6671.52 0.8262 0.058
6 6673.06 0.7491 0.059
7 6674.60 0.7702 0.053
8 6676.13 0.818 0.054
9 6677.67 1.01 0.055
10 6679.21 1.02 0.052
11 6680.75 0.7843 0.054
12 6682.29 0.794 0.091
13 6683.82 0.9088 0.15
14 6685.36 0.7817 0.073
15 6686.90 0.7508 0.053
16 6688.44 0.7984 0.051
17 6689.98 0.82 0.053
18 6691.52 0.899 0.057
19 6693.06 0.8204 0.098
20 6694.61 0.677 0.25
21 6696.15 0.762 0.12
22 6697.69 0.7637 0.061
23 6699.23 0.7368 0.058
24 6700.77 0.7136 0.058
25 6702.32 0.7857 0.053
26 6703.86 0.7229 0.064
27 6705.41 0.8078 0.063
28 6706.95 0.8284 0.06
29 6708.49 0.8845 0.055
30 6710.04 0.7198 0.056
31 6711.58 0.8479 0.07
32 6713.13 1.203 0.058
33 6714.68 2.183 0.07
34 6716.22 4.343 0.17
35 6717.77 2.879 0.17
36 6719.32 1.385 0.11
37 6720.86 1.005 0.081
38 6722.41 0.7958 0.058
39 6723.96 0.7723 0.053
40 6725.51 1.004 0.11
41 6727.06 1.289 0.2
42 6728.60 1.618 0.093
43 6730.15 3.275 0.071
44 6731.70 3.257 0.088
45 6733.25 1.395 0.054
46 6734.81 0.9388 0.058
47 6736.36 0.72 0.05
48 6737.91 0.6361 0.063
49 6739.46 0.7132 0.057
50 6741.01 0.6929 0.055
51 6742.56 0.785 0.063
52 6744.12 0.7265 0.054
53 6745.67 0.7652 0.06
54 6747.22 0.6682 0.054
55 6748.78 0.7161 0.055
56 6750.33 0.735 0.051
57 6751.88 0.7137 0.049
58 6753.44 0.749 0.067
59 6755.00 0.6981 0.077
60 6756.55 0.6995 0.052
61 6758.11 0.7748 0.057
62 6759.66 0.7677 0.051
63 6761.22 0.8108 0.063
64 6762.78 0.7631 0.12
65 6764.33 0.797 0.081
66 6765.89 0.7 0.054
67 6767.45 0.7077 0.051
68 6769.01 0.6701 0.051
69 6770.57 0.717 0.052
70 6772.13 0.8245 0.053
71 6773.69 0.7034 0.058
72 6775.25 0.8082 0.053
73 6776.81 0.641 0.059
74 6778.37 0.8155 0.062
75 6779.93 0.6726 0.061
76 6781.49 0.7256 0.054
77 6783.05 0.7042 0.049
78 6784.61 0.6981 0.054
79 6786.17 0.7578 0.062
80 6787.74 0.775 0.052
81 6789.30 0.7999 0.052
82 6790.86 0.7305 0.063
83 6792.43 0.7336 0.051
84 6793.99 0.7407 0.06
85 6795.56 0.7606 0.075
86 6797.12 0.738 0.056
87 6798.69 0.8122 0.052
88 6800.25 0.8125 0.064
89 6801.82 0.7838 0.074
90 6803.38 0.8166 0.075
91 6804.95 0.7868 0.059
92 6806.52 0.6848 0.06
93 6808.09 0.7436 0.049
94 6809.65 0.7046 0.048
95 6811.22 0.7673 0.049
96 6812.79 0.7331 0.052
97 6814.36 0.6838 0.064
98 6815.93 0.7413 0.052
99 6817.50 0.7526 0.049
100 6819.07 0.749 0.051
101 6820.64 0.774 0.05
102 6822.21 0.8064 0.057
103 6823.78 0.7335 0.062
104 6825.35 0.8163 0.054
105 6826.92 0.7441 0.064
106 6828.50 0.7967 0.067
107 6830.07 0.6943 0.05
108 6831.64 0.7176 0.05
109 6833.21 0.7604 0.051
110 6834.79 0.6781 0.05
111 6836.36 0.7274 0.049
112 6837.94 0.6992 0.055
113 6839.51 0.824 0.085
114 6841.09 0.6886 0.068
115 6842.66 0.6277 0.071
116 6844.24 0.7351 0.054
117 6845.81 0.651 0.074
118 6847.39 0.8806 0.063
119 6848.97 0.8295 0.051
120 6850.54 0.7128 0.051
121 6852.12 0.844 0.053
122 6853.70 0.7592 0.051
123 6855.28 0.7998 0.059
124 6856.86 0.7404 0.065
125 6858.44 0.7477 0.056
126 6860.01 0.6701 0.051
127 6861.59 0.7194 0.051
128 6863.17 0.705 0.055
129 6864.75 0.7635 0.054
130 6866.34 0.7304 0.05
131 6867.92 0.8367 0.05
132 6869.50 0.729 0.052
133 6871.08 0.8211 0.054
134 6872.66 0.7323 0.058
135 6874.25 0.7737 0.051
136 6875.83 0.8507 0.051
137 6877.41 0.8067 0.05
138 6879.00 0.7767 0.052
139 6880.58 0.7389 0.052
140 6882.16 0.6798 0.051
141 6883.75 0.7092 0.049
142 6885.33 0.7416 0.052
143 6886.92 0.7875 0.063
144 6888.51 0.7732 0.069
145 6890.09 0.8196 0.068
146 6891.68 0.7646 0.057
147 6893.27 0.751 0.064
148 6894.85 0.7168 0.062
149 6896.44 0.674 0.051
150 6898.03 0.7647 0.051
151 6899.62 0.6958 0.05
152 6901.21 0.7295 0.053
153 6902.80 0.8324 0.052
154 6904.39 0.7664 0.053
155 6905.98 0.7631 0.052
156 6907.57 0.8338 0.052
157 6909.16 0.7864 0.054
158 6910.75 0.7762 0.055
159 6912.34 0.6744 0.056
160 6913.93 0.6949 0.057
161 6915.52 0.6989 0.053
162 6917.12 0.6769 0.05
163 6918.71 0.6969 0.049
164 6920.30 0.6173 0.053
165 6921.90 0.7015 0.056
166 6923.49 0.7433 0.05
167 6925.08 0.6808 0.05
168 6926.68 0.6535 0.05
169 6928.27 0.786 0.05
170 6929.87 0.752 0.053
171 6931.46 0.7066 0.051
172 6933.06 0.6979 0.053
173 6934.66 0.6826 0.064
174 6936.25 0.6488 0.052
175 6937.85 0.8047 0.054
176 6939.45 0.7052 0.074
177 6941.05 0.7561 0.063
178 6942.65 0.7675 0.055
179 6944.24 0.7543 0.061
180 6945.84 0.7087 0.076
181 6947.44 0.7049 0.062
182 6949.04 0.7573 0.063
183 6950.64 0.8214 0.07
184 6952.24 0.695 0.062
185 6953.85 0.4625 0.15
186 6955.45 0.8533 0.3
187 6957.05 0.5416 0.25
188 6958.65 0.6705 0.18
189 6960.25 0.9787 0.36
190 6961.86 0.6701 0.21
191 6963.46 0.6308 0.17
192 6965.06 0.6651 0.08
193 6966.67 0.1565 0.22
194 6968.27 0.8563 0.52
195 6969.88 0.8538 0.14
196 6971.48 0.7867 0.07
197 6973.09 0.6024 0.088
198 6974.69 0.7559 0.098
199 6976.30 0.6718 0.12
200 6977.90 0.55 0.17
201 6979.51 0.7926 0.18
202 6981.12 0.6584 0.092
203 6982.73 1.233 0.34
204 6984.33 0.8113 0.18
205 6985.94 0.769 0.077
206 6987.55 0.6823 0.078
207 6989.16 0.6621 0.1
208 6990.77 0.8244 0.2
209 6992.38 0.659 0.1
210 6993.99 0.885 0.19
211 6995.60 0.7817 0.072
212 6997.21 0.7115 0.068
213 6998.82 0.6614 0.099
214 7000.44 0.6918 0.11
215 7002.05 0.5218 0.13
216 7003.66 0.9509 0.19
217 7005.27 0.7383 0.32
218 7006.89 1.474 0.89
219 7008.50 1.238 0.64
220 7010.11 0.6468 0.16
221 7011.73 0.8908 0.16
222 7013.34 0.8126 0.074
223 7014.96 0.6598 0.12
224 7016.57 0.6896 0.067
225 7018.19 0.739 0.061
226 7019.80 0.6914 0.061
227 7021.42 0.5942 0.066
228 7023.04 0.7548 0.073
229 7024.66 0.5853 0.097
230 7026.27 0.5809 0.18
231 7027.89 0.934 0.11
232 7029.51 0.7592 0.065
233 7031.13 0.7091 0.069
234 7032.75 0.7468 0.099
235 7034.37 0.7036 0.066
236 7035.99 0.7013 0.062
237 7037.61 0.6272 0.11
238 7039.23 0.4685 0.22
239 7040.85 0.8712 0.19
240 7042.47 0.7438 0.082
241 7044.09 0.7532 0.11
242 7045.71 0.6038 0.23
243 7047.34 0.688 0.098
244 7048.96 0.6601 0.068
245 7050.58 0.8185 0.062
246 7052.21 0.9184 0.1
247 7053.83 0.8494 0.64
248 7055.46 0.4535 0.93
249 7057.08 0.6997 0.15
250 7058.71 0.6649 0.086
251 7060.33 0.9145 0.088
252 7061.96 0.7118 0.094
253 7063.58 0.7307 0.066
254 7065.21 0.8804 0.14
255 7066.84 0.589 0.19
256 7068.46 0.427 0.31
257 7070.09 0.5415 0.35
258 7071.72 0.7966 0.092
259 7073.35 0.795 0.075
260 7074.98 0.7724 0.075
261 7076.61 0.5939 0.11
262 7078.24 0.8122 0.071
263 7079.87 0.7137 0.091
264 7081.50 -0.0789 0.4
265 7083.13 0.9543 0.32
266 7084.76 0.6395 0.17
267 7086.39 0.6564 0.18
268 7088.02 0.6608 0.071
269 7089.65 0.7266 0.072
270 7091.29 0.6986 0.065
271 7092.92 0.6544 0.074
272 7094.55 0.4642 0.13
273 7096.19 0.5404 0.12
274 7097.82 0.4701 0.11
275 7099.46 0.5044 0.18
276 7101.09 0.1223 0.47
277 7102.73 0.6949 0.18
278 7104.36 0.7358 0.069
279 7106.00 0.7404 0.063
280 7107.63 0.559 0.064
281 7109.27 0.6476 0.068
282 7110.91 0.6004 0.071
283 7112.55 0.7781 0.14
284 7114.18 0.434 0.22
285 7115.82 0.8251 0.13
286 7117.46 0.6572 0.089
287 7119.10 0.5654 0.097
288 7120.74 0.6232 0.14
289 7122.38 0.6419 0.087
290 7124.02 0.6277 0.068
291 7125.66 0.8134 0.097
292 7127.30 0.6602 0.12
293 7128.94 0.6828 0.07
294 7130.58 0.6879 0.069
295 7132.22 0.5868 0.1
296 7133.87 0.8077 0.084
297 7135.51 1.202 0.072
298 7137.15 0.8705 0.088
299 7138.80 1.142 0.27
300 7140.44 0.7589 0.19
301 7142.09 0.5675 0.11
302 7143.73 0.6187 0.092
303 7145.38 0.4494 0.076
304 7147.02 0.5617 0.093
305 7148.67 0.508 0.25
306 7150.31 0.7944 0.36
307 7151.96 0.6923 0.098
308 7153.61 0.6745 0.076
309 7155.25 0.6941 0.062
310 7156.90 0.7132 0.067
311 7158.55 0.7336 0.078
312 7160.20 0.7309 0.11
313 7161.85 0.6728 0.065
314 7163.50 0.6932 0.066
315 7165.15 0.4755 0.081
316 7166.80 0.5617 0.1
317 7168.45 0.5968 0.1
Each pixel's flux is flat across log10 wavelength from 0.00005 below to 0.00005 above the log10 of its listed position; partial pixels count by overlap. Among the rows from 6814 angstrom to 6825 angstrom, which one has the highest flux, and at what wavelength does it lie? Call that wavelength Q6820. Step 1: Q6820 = 6822.21 angstrom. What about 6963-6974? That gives 6968.27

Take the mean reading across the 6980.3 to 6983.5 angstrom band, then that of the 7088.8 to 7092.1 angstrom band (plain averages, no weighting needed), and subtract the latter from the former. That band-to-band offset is 0.23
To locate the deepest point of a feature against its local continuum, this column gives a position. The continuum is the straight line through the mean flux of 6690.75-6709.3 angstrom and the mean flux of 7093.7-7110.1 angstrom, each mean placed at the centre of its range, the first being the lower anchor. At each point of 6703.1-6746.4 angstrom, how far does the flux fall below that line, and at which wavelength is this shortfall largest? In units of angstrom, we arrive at 6737.91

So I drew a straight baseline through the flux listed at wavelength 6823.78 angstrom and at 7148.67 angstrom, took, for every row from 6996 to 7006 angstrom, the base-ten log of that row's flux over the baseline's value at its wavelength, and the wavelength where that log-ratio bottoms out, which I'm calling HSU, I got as 7002.05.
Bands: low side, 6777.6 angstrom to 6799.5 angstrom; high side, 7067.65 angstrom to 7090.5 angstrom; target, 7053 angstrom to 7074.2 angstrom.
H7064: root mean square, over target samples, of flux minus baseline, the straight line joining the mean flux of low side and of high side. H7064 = 0.16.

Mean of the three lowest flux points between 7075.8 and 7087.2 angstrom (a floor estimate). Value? 0.38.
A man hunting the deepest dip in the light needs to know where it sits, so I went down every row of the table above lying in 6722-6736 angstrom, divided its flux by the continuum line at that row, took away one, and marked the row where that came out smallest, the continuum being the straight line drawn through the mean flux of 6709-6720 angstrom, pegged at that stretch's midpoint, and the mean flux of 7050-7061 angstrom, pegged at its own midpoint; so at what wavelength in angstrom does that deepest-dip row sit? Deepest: 6723.96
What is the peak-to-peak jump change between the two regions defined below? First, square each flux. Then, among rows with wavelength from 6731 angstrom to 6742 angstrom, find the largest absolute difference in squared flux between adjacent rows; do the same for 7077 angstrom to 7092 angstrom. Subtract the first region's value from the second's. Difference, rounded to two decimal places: -7.76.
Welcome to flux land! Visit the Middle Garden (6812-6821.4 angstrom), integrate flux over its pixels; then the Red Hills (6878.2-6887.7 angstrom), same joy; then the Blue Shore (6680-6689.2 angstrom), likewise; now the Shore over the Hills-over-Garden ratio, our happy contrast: 7.3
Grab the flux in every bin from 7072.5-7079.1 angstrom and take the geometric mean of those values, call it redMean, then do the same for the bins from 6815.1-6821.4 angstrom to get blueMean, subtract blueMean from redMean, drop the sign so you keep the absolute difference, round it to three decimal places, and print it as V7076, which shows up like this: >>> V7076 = 0.016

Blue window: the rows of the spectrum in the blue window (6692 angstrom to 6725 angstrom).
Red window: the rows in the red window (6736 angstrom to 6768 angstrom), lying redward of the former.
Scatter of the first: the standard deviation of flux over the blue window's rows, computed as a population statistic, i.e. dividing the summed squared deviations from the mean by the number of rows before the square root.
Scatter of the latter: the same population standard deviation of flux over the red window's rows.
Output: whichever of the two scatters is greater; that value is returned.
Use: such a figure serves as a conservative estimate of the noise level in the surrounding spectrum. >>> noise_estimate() 0.89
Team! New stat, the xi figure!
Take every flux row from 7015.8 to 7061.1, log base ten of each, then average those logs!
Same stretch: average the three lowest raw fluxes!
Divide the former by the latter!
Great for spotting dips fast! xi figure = -0.31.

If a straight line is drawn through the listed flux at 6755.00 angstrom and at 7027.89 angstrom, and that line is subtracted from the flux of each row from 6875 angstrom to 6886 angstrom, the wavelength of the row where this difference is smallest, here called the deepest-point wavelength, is 6882.16 angstrom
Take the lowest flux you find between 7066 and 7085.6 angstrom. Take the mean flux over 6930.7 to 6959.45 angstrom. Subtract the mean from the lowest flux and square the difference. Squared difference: 0.6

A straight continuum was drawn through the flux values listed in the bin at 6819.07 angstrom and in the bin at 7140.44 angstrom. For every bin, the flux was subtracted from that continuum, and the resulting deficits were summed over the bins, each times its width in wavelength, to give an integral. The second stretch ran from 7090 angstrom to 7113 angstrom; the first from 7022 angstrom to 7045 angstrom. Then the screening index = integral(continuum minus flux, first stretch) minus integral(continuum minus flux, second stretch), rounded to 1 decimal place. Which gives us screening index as -2.9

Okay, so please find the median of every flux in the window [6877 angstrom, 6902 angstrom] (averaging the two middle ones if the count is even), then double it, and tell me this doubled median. 1.49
